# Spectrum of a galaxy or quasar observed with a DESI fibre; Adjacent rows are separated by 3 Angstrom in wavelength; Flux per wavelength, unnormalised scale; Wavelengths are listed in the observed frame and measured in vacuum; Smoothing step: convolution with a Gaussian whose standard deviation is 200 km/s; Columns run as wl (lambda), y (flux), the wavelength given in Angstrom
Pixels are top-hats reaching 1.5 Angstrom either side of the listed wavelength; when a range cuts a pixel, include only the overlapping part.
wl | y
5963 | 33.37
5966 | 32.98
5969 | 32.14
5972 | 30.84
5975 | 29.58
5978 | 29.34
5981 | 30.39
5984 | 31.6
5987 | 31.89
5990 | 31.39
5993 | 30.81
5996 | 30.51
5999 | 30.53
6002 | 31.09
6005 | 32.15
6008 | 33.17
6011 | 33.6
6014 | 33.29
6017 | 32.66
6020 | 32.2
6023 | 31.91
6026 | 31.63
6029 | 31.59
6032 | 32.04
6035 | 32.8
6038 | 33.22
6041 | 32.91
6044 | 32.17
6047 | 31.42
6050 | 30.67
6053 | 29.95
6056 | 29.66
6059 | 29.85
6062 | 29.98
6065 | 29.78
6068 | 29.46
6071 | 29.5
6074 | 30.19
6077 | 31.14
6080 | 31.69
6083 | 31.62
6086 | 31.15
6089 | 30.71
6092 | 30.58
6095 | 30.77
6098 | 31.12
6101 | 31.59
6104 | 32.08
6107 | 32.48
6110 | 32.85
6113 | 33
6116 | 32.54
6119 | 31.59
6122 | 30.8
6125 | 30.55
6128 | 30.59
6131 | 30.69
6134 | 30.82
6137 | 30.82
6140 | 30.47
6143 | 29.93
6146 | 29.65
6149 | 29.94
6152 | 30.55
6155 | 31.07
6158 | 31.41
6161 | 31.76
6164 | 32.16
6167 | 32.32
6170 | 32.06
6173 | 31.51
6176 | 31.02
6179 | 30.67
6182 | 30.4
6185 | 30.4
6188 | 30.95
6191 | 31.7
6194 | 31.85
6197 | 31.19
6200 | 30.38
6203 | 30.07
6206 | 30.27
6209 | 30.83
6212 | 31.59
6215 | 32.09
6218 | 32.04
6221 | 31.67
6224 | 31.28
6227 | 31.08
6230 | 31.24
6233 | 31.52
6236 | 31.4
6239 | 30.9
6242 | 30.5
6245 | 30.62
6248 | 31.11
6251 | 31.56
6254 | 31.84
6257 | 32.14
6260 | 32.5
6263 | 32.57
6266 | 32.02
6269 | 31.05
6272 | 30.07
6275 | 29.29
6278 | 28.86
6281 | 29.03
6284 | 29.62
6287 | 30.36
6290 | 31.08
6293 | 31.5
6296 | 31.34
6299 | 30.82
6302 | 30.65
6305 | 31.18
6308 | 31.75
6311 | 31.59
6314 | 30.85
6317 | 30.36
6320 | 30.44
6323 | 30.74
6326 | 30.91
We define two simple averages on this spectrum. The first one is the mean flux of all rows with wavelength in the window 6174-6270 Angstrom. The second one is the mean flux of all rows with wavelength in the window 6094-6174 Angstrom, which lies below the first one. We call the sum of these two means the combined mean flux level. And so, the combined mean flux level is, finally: 62.6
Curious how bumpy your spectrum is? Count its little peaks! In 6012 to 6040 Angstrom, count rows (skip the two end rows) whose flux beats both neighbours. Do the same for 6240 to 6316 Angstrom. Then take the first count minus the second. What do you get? -3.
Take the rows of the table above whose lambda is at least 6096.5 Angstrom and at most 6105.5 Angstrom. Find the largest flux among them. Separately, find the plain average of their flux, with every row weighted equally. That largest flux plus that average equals 63.7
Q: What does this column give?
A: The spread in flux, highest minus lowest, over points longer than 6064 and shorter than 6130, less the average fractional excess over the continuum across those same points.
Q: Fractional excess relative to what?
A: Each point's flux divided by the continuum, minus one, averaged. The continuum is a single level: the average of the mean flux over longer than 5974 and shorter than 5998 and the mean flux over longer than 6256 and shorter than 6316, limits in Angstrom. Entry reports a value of 3.53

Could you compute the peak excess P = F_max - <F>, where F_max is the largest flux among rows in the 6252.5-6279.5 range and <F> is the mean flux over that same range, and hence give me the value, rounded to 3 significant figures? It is 1.42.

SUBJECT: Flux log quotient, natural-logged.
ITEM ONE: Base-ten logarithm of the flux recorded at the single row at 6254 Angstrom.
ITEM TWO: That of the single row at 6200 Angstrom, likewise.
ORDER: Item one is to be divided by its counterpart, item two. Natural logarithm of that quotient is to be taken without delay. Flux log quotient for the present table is 0.014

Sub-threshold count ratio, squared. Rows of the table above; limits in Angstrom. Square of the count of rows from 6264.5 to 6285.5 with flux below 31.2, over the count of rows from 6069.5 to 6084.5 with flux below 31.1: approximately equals 9.0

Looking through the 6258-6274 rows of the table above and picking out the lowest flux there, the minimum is 30.07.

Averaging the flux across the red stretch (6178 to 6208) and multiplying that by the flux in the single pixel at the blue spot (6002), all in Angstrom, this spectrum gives 957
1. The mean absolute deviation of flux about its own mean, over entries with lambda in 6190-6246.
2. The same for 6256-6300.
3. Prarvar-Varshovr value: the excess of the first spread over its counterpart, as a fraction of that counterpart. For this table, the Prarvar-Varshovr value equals -0.52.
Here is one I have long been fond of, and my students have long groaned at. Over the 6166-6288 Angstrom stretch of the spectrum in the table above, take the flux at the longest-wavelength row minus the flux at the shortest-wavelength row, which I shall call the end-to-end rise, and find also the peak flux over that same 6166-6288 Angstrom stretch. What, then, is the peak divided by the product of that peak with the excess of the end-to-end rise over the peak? -0.0290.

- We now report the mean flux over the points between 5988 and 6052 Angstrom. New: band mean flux 32.0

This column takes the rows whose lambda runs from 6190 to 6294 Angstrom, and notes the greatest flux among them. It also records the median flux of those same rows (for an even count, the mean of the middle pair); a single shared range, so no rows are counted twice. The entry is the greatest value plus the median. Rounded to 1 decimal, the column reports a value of 63.8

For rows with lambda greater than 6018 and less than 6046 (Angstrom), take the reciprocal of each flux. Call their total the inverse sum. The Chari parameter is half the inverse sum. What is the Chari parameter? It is 0.139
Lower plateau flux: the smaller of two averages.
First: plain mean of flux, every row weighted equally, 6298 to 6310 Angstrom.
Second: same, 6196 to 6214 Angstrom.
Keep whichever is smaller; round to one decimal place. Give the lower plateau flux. 30.7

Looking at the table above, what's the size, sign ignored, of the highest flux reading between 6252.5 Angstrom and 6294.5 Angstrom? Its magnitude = 32.6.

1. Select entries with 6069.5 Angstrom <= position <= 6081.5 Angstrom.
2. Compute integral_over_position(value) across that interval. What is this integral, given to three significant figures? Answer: 368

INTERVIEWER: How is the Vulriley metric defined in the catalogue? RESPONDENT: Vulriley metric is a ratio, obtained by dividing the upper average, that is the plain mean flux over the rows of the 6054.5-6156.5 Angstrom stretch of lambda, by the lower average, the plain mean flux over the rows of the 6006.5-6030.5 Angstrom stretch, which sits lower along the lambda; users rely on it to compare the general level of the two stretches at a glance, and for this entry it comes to 0.95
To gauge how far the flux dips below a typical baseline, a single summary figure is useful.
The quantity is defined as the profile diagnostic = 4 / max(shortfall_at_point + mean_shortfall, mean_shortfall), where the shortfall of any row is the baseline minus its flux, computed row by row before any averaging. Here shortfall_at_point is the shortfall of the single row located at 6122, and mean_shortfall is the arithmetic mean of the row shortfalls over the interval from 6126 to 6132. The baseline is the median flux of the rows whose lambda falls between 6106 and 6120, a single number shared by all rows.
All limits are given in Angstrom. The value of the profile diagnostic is 1.1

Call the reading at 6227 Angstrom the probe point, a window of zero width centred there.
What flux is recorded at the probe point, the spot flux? 31.08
